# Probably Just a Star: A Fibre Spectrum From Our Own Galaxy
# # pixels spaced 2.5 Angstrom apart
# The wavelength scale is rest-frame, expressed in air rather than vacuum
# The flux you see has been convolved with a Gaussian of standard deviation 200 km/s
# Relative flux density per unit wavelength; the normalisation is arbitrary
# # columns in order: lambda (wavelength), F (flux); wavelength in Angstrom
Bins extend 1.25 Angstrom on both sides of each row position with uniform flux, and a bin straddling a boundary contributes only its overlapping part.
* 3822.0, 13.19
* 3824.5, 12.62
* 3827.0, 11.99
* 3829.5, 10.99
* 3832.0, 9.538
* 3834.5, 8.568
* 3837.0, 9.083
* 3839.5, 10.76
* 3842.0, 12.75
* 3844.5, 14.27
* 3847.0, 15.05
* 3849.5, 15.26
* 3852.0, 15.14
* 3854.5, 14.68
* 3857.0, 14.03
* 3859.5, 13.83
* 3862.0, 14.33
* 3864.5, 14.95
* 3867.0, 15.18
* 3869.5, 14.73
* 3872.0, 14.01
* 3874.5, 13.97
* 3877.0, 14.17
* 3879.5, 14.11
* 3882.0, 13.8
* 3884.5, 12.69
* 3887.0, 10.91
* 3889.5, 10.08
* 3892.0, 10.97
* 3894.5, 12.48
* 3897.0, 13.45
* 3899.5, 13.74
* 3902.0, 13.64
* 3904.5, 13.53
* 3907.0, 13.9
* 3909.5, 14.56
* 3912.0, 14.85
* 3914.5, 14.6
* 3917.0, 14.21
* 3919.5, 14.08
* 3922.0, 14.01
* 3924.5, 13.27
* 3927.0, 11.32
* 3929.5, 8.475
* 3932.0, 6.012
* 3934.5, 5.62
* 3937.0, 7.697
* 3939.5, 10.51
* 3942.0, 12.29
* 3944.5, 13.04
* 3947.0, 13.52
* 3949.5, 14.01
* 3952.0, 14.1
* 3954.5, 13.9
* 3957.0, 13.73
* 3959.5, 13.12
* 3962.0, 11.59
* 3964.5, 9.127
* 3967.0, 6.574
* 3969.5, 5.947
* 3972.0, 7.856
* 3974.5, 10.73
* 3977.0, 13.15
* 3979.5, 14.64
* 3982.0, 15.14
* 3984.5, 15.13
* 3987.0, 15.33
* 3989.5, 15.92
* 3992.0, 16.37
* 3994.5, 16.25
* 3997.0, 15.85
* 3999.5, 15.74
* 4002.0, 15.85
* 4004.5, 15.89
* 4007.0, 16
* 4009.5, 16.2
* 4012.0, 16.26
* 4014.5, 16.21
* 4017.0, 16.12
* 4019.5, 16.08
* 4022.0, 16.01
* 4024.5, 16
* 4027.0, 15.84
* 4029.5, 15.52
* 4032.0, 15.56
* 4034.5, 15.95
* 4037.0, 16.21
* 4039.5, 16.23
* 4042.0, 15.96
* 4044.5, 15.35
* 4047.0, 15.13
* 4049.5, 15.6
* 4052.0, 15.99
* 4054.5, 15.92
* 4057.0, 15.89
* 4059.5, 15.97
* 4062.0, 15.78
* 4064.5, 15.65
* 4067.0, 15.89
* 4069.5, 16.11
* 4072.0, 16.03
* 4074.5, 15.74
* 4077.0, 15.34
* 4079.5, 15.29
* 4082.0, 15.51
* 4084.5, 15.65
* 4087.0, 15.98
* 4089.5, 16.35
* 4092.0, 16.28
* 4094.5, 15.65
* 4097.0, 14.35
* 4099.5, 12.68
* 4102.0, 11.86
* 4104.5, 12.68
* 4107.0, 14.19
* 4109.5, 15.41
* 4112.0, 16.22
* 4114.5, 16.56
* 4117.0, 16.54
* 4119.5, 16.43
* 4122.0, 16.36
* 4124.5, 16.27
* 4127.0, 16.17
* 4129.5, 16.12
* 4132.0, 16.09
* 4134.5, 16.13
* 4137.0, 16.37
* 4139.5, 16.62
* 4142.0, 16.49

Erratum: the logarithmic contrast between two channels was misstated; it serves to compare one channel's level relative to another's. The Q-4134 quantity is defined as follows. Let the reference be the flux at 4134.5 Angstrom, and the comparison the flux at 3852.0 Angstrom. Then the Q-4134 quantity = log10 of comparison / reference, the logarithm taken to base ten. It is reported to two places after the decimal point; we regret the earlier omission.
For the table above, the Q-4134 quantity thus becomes -0.03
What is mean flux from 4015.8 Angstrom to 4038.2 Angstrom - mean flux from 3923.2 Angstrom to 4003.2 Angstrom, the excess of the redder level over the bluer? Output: 3.7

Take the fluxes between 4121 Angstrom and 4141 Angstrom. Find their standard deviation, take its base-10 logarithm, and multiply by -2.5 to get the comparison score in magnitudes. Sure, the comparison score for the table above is 1.9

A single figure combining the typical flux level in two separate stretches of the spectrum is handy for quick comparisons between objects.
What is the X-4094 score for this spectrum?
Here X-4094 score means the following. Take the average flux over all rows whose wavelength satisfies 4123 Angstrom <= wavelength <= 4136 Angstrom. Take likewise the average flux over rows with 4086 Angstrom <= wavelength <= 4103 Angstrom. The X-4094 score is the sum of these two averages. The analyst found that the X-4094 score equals 30.9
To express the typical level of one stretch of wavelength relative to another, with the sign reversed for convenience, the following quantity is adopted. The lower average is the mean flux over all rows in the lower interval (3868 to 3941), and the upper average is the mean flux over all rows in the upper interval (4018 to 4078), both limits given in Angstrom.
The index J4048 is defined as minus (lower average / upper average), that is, -0.78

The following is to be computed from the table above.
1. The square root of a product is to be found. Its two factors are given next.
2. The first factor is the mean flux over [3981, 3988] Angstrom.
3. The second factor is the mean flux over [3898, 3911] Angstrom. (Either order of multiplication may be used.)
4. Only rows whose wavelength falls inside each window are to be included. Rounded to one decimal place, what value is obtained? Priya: 14.5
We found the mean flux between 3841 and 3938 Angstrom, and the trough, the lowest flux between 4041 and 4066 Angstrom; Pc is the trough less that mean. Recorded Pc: 2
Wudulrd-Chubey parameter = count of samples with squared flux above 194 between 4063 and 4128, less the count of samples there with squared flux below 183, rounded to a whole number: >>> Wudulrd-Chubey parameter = 20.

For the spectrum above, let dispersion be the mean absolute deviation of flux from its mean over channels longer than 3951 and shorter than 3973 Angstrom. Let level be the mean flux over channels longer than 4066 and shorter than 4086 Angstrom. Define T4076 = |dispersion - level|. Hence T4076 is 12.8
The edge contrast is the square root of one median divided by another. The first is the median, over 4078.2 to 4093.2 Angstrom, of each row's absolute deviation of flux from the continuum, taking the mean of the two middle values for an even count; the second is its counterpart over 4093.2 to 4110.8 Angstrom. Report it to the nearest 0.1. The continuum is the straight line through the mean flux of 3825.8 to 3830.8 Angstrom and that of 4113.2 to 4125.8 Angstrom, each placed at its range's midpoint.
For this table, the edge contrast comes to 0.4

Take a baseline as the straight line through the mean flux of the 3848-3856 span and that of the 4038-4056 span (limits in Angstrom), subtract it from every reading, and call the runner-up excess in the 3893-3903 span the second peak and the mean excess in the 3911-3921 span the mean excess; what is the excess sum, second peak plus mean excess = -2.4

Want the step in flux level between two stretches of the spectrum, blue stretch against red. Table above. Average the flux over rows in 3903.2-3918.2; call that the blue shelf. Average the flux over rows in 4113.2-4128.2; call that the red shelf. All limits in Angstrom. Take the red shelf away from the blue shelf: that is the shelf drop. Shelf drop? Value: -2.1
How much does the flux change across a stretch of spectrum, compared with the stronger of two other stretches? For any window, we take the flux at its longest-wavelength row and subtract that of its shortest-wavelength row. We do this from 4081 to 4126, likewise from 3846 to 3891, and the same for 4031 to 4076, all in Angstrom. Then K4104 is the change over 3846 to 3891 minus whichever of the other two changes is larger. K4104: -6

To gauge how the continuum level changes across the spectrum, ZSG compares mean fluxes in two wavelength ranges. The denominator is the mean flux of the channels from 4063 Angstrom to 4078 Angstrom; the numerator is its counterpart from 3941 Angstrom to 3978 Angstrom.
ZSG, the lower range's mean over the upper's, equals 0.73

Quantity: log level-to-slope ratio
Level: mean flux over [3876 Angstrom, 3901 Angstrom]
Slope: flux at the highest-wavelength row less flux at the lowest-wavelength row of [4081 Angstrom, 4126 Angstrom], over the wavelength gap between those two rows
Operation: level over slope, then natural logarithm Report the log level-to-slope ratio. 6.6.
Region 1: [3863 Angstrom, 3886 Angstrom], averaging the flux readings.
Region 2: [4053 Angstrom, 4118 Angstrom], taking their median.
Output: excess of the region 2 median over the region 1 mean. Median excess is 1.6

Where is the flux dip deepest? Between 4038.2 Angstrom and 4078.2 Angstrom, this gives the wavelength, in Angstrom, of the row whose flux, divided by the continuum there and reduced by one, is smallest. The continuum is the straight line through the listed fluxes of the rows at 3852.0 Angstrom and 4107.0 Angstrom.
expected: 4047.0 Angstrom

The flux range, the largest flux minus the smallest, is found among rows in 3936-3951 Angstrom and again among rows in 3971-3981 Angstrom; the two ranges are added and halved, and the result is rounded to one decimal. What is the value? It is 6.5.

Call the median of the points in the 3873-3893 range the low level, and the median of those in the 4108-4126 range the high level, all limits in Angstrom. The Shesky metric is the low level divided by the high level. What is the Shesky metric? 0.81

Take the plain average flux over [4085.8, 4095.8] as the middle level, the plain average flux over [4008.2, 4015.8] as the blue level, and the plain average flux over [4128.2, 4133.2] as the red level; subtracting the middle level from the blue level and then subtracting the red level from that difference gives -15.9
